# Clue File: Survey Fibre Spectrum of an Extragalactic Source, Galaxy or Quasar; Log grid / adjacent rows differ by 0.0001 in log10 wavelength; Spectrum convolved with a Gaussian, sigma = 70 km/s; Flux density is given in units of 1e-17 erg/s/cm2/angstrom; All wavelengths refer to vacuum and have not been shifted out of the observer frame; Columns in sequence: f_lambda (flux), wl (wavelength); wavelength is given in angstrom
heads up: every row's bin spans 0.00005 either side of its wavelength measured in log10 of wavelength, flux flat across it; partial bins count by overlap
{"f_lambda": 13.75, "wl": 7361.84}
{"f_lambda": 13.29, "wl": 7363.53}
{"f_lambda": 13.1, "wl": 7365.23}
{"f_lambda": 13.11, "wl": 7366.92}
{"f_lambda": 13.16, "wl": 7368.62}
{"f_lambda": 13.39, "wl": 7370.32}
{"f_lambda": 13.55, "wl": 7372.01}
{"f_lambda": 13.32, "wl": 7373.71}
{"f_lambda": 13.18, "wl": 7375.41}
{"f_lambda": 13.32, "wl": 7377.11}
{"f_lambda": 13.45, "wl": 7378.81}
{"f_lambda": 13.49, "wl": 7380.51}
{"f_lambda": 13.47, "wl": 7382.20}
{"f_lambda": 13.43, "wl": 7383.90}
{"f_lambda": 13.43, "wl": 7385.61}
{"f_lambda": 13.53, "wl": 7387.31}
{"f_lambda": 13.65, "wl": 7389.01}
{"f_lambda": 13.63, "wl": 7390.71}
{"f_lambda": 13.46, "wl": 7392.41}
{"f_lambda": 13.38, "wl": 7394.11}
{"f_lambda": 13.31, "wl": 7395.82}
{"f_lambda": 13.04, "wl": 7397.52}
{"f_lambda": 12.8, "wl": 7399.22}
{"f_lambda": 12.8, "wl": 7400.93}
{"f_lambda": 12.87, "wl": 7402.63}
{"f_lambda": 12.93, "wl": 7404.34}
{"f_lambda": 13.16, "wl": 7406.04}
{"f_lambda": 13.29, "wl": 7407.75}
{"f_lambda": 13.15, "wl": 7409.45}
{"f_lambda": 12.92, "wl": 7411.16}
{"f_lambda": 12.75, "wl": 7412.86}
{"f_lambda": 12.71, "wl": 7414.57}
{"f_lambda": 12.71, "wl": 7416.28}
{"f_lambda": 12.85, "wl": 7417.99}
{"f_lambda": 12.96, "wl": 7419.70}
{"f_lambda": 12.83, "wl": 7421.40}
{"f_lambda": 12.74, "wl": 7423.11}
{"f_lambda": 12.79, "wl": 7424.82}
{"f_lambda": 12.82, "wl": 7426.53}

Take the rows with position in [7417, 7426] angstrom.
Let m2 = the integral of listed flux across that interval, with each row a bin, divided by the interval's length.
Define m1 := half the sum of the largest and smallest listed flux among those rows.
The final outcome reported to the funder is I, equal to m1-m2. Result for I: 0.014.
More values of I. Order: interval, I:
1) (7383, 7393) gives 0.022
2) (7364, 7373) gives 0.061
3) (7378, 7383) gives -0.024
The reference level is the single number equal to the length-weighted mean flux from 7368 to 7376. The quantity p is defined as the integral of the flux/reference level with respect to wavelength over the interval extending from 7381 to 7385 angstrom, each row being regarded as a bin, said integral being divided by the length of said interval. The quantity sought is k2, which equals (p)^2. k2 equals 1.02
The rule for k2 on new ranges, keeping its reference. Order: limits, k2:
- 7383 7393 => 1.03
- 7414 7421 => 0.92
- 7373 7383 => 1.01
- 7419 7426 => 0.93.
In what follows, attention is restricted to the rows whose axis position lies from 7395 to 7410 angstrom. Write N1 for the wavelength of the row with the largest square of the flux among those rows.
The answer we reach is 7395.82 angstrom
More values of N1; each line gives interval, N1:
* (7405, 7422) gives 7407.75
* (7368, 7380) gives 7372.01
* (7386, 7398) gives 7389.01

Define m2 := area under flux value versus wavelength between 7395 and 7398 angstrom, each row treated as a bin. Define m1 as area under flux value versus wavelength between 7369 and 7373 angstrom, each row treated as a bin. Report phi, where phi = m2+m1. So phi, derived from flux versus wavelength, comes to 93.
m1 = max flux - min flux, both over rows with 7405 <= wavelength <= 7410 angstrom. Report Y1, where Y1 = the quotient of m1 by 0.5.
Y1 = 0.3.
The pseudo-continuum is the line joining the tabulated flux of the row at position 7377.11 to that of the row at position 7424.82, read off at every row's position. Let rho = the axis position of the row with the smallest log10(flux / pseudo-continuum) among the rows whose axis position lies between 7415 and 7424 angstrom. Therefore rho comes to 7416.28 angstrom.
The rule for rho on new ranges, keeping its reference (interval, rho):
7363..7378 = 7365.23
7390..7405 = 7399.22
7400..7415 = 7400.93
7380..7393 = 7383.90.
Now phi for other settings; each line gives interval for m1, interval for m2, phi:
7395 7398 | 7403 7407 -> 92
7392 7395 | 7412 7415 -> 78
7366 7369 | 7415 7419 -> 90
